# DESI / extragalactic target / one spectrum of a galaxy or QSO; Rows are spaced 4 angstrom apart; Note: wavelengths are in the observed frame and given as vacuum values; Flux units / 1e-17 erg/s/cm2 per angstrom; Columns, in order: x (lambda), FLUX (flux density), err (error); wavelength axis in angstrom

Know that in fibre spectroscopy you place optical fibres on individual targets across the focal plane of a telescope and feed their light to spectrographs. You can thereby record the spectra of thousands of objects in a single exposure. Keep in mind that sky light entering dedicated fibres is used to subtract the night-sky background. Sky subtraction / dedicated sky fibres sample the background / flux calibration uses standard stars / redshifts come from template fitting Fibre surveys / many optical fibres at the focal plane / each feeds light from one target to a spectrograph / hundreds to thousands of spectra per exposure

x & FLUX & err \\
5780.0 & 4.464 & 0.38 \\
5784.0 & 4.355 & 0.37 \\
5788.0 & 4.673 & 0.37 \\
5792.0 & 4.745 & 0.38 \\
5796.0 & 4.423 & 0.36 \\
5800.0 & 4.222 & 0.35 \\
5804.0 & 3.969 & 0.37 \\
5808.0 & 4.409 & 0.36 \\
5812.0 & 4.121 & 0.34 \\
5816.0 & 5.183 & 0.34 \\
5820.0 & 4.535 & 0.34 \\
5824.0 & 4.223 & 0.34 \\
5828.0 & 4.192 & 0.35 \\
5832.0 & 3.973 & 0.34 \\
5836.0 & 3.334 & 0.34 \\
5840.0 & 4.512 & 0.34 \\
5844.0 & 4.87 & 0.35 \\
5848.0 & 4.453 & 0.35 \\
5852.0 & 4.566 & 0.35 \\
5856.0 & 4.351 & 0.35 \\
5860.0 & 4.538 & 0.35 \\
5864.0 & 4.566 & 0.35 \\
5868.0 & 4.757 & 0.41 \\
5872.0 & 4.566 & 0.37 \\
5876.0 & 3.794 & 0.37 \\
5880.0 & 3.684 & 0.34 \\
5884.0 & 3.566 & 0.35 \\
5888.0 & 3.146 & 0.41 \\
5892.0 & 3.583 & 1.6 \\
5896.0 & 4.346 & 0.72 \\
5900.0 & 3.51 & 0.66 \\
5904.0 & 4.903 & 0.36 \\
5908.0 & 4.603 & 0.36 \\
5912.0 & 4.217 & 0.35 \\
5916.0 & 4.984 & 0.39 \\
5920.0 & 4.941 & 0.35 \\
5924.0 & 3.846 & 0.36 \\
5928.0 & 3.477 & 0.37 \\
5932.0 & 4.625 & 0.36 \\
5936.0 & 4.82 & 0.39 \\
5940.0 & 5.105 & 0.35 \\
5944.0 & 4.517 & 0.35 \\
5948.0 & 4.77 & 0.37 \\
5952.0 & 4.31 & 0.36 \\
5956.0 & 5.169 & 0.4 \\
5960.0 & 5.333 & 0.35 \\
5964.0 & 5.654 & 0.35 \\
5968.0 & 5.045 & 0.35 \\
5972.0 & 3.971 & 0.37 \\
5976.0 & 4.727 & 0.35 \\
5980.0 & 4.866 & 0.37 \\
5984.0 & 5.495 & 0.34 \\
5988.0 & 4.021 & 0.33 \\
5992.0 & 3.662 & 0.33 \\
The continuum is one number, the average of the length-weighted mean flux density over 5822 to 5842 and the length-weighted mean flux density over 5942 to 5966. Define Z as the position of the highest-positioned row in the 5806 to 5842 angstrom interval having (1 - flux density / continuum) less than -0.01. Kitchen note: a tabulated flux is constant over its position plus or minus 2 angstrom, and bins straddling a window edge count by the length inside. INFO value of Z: 5816.0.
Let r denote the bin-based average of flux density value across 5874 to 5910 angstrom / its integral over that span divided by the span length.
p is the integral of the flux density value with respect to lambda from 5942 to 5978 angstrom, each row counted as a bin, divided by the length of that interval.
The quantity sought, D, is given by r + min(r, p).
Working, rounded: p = 4.83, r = 3.9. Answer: 7.8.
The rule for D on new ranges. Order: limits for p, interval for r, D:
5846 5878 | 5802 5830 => 8.8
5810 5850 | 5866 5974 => 8.8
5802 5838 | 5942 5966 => 9.2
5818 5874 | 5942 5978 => 9.2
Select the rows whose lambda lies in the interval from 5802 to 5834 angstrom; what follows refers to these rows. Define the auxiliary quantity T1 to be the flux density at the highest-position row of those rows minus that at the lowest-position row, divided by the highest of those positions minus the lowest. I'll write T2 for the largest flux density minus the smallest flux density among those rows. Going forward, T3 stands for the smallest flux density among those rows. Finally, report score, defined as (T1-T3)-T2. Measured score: -5.18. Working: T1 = 0.000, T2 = 1.21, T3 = 3.969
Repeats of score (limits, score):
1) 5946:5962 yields -5.29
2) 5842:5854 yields -4.91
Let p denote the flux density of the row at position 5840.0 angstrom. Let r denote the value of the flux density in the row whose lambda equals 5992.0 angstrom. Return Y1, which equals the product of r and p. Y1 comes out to 16.5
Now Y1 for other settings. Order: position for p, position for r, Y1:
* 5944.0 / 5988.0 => 18.2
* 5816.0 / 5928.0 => 18.0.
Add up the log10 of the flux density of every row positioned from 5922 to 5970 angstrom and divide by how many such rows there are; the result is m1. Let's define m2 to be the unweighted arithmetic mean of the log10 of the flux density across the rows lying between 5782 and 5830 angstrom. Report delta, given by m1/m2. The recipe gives 1.04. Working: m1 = 0.670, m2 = 0.644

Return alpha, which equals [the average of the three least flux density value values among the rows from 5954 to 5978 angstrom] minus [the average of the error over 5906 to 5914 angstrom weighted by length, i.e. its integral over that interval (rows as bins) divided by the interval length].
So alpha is 4.23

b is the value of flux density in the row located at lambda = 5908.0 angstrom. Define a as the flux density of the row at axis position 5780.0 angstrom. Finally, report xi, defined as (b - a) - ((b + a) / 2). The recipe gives -4.39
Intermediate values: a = 4.464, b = 4.603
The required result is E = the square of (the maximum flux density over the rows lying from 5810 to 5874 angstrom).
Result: 27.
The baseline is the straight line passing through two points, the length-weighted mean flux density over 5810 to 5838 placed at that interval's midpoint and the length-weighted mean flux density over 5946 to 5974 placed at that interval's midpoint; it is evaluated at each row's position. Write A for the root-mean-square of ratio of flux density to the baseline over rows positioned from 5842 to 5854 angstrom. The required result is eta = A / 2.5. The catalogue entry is 0.43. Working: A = 1.07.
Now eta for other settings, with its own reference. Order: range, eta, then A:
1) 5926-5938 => 0.37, 0.91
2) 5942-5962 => 0.40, 1.00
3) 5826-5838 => 0.36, 0.90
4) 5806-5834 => 0.42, 1.05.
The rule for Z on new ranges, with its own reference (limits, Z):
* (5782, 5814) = 5792.0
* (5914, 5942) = 5940.0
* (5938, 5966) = 5964.0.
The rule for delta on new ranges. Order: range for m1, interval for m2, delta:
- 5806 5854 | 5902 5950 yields 0.97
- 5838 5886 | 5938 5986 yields 0.92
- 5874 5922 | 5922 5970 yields 0.91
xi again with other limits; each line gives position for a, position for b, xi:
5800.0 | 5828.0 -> -4.24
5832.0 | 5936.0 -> -3.55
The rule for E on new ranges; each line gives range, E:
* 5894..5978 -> 32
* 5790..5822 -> 27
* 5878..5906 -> 24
